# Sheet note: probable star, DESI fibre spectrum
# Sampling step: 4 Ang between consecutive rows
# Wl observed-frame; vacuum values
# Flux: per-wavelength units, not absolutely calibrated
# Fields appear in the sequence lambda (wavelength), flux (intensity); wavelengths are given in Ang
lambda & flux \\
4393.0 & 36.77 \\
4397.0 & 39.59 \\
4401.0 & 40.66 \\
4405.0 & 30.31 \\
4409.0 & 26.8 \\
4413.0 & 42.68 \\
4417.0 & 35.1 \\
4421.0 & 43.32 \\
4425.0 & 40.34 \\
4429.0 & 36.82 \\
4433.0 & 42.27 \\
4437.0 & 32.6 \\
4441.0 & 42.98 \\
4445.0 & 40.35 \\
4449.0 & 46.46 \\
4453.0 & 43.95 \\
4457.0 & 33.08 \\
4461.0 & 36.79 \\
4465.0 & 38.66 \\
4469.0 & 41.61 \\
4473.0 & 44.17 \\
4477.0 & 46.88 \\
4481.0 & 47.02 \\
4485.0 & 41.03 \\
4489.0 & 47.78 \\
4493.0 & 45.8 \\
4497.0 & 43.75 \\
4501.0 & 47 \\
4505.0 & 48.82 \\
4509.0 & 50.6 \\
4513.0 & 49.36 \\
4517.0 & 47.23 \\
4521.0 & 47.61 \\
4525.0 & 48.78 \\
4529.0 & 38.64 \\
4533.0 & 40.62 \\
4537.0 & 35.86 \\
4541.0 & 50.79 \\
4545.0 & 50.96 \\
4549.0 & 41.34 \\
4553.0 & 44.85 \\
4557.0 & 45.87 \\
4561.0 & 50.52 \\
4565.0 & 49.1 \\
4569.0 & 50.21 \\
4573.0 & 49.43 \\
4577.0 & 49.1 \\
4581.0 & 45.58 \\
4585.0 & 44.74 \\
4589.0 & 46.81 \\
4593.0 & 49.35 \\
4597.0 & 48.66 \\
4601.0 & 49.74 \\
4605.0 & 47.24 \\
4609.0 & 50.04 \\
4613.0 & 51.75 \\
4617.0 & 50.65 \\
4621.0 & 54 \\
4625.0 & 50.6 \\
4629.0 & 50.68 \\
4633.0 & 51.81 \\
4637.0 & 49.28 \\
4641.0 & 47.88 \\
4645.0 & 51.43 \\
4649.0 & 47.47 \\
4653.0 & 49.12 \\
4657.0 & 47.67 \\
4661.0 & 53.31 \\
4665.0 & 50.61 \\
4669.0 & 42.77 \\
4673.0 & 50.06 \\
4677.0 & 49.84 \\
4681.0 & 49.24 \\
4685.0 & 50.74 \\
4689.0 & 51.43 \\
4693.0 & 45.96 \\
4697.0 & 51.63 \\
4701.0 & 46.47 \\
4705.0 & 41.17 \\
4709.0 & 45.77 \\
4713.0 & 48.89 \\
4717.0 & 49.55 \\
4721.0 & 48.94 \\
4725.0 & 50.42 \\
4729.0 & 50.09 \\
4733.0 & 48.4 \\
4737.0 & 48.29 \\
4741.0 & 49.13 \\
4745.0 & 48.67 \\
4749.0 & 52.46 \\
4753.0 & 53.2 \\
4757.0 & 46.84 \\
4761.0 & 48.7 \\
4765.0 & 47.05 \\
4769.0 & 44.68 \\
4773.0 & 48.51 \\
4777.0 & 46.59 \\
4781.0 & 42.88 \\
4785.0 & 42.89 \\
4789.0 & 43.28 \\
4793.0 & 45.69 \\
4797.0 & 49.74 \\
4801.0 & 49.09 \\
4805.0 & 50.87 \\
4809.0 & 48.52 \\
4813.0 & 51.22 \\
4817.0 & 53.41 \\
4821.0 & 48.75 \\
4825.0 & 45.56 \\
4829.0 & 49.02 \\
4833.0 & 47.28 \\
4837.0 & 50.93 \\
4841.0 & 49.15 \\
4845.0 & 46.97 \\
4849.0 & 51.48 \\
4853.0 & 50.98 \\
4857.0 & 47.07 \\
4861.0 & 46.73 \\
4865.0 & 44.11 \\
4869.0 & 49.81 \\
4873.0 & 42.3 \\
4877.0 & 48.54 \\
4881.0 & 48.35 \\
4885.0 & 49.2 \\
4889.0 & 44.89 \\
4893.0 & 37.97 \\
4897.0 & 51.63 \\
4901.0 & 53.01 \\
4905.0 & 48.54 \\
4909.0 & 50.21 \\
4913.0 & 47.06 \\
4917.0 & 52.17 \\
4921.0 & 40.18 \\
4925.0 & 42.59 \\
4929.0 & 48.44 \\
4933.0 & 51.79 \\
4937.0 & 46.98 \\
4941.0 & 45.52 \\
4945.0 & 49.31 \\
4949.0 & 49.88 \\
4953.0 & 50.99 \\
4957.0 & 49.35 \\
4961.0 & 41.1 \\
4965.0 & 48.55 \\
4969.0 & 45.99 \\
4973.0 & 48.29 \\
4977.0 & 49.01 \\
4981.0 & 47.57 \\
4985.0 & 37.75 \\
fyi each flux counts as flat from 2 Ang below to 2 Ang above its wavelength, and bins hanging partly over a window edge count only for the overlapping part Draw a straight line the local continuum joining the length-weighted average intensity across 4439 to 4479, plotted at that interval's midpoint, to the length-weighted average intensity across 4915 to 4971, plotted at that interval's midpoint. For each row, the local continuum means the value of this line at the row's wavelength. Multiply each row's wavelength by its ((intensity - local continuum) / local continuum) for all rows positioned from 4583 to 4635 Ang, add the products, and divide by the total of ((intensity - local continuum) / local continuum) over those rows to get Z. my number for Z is 4612.8 Ang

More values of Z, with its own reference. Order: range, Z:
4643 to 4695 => 4667.9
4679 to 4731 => 4704.1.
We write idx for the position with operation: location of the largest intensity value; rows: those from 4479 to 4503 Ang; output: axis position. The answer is 4489.0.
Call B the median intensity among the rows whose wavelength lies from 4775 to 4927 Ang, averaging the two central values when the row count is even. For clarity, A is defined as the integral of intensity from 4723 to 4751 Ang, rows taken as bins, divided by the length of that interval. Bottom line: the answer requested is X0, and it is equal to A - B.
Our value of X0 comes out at 1.1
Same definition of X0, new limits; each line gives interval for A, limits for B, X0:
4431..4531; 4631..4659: -5.4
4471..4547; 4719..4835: -2.7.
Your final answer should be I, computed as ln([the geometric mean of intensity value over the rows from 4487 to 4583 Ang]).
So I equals 3.84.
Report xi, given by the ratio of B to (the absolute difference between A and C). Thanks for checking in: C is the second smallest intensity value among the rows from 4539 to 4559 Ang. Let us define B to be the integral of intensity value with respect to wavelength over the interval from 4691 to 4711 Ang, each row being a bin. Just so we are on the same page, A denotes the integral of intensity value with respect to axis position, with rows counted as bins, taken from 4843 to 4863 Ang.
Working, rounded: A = 973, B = 924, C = 44.85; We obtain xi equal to 1.00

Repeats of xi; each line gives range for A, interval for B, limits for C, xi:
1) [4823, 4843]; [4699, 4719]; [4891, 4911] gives 1.01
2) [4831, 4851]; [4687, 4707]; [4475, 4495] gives 1.01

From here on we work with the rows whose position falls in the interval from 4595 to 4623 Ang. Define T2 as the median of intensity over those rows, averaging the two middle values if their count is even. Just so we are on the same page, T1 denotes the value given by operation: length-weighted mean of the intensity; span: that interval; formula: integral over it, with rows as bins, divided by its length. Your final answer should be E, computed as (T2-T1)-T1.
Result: -50.6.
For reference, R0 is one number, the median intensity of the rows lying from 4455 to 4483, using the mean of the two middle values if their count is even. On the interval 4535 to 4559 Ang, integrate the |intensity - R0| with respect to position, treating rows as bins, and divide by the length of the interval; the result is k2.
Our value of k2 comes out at 5.3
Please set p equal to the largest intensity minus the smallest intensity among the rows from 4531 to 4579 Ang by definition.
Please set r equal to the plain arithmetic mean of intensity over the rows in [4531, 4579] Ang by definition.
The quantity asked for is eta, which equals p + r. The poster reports 62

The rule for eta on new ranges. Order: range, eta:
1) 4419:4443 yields 50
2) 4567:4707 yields 62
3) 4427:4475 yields 54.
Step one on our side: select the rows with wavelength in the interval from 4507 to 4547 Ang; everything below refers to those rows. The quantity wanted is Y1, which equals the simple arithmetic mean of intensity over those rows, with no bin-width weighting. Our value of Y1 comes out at 46.0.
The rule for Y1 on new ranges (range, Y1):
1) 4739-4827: 48.1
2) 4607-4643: 50.7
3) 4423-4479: 40.5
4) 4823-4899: 47.5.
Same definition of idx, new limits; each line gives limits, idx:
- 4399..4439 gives 4421.0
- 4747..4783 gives 4753.0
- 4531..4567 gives 4545.0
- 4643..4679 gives 4661.0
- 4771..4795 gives 4773.0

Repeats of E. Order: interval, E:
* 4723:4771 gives -49.3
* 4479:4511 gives -45.9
